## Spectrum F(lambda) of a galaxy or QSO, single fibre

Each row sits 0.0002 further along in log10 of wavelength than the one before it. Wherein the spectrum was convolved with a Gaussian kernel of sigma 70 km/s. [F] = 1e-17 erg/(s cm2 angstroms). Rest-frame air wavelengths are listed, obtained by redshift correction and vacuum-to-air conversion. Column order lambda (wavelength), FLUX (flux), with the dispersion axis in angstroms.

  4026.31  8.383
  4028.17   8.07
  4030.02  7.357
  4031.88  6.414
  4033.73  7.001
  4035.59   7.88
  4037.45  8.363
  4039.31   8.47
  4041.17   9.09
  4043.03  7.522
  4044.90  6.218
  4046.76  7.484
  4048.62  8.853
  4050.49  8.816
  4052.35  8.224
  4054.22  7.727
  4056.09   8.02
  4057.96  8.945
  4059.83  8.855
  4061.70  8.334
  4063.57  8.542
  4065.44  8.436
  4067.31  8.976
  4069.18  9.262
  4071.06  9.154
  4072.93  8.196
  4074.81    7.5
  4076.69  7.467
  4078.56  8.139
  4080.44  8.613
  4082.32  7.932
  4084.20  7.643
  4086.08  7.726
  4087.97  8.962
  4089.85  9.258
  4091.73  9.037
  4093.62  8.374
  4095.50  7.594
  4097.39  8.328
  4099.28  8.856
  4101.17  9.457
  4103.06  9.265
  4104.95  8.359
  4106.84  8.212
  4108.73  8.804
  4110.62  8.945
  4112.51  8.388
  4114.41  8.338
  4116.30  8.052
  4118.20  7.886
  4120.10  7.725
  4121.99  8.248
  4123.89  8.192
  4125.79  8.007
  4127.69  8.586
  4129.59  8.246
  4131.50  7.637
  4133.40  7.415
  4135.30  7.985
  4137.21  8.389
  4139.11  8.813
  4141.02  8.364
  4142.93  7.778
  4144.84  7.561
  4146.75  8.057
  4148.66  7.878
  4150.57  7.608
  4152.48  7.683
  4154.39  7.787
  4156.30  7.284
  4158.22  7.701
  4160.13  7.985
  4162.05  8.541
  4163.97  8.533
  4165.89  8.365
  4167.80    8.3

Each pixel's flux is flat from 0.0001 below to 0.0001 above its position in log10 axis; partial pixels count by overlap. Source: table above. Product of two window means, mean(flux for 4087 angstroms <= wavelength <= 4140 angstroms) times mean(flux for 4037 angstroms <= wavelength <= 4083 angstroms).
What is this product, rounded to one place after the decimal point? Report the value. 69.6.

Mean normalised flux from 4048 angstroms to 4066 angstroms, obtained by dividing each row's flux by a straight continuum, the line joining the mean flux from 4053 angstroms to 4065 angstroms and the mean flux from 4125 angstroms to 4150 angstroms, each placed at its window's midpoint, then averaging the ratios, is 1.007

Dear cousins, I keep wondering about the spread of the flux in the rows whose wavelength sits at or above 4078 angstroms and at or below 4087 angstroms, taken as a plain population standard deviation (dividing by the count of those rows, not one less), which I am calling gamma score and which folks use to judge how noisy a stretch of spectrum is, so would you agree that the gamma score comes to 0.35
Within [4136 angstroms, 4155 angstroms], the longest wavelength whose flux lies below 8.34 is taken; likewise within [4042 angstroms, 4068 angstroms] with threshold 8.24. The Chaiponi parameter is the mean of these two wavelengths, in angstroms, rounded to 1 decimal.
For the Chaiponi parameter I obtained 4105.2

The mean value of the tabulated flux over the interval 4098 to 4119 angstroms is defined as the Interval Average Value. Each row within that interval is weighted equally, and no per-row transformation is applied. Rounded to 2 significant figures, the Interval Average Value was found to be 8.6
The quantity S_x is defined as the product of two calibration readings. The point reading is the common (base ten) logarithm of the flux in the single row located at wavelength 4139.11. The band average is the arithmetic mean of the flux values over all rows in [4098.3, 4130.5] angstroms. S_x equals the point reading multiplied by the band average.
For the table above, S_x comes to 7.98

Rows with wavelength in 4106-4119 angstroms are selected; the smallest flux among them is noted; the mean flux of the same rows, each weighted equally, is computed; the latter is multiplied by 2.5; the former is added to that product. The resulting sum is 28.8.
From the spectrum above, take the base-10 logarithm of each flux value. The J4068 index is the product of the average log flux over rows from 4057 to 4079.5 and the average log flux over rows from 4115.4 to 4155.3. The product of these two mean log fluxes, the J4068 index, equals 0.837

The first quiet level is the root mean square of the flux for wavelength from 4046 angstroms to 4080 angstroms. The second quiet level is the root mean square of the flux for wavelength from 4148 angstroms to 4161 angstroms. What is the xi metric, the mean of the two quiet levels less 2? 6.06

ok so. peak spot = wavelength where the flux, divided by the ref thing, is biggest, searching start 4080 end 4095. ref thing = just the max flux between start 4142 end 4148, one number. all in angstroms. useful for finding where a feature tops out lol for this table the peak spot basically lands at 4089.85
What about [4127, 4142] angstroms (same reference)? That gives 4139.11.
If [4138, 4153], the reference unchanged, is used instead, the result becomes 4139.11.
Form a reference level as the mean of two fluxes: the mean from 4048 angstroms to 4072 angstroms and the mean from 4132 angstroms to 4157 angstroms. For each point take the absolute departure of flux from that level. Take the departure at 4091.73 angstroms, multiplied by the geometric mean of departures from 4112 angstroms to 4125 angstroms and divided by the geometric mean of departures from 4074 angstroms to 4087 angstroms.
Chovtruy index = 0.21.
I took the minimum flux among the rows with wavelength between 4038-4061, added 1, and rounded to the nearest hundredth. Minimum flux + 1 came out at 7.22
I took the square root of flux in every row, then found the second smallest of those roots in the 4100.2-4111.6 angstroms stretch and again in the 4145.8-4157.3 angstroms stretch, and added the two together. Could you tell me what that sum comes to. 5.65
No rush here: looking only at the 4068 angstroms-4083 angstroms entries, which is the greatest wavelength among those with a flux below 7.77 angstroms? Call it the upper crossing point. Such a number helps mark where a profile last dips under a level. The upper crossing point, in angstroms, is 4076.69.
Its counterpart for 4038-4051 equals 4046.76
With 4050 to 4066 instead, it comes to 4054.22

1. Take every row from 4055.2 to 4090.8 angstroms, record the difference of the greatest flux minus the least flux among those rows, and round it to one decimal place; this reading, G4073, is 1.8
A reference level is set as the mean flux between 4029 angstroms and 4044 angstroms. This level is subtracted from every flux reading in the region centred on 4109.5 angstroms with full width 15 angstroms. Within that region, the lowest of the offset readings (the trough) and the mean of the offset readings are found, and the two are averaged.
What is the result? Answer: 0.5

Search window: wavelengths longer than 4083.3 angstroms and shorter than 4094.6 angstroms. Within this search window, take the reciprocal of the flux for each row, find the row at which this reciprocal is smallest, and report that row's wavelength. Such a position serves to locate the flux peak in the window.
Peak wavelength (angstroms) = 4089.85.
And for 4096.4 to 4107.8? 4101.17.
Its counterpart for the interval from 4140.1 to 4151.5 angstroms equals 4141.02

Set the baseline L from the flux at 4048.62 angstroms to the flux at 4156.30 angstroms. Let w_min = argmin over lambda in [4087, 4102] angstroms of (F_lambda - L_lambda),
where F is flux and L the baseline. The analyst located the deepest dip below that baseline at 4095.50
